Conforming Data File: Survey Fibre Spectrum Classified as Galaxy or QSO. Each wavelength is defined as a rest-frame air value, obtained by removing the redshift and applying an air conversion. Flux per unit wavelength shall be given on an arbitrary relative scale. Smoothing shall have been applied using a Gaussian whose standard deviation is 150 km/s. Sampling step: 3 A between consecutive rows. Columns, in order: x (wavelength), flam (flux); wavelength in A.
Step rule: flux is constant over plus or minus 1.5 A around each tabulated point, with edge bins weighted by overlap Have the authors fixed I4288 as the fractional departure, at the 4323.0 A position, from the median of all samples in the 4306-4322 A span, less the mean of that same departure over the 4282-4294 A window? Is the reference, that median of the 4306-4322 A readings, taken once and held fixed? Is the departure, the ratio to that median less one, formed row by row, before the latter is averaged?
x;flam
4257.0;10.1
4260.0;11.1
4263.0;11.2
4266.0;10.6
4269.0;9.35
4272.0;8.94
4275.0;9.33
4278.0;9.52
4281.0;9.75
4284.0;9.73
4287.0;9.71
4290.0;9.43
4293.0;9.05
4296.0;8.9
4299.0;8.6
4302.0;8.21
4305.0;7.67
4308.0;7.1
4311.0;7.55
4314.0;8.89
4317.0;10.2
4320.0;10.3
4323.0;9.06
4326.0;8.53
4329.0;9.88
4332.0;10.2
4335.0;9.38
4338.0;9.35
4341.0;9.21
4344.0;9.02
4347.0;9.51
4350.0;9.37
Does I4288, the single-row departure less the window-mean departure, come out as -0.05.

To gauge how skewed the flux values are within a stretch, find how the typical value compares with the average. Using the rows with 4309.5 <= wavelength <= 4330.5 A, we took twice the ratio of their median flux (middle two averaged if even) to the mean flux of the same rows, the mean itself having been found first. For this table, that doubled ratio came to 1.97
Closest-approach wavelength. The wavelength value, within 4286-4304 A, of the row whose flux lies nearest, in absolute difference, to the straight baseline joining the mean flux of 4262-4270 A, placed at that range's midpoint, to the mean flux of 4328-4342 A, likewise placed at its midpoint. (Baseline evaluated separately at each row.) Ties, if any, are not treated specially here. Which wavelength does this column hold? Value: 4287.0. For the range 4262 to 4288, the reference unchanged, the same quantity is 4266.0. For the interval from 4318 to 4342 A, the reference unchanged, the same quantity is 4329.0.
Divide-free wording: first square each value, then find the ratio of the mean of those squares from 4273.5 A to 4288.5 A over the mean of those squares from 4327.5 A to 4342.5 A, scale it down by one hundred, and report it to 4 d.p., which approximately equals 0.0100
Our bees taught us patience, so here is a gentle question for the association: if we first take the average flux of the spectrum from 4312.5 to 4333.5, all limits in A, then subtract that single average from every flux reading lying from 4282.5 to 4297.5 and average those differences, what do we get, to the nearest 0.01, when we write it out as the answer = -0.22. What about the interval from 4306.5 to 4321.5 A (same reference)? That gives -0.77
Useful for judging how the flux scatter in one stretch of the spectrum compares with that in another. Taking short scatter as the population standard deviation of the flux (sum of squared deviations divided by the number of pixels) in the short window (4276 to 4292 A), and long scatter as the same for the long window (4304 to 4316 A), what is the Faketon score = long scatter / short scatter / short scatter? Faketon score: 40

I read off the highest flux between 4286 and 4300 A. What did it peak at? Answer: 9.71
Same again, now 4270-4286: 9.75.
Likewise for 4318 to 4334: 10.3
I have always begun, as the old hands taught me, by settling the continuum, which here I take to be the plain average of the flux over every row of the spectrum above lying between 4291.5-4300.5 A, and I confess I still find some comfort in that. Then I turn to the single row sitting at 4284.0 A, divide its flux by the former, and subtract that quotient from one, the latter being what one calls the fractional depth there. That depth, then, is -0.10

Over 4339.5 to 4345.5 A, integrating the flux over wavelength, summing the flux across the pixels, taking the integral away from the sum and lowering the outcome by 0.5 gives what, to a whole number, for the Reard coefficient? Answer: -37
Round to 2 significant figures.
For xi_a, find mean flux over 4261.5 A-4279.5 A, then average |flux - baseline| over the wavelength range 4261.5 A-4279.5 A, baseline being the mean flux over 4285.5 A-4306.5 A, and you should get 1.0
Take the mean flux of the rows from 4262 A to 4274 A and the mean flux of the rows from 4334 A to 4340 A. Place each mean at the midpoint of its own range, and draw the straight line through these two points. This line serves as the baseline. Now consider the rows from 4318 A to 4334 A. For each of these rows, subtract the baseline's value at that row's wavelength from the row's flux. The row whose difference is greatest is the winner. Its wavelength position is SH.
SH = 4332.0 A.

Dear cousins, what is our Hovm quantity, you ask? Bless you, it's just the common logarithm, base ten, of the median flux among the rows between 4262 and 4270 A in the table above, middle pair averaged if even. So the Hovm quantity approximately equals 1.03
